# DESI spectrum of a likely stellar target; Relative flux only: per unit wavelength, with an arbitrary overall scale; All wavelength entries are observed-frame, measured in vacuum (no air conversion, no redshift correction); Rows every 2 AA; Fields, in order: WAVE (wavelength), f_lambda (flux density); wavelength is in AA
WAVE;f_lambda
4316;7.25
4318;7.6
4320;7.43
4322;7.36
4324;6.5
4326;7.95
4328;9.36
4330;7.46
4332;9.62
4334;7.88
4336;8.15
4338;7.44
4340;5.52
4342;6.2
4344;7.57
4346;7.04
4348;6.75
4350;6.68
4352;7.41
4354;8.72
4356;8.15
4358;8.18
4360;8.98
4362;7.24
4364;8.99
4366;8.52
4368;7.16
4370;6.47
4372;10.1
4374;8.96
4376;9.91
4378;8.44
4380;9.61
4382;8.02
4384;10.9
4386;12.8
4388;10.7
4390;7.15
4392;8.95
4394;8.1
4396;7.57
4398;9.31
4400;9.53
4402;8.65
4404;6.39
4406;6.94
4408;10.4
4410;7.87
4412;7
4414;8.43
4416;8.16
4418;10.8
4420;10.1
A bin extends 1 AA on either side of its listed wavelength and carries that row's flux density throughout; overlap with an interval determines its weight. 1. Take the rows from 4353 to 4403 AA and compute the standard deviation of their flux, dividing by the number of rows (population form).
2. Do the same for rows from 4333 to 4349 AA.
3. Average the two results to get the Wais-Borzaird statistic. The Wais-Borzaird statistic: 1.09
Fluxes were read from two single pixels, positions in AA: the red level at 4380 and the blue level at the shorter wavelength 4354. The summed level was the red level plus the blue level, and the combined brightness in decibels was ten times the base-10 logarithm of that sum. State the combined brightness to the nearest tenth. 12.6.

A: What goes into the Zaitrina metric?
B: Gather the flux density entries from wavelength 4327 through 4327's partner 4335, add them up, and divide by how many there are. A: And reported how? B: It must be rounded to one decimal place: 8.6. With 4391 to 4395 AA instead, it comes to 8.5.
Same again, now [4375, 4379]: 9.2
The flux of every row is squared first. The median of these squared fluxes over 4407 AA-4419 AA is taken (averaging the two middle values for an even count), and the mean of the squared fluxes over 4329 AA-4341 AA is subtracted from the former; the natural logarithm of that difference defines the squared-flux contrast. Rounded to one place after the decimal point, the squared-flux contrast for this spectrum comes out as 2.1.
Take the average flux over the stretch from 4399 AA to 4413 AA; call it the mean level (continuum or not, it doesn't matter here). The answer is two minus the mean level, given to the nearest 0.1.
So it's -6.1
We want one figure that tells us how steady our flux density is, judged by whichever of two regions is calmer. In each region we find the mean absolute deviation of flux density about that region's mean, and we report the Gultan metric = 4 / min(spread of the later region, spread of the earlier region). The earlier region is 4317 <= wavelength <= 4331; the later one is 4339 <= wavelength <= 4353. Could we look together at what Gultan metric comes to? 7.7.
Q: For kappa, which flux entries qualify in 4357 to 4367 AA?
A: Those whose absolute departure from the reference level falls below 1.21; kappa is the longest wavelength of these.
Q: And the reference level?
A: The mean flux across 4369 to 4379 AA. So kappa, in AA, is 4366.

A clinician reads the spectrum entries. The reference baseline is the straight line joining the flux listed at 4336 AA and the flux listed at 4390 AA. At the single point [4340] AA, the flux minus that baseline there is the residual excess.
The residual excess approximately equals -2.6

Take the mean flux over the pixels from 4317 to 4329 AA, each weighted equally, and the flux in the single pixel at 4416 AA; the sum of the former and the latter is 15.9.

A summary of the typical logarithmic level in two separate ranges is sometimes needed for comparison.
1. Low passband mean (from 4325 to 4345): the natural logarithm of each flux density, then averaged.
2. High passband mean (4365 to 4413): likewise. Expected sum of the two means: 4.18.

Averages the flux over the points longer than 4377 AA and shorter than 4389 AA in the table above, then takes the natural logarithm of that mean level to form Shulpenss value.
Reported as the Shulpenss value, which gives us 2.31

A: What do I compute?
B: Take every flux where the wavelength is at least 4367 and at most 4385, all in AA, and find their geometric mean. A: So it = 8.73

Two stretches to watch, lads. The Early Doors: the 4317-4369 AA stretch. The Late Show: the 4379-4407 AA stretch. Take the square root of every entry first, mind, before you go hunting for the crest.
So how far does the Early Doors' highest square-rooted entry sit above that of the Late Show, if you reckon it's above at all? -0.48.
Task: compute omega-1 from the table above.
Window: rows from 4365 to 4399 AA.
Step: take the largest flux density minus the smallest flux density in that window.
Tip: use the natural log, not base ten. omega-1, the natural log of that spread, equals 1.85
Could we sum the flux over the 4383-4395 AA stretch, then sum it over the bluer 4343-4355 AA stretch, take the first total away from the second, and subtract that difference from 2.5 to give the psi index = 16.9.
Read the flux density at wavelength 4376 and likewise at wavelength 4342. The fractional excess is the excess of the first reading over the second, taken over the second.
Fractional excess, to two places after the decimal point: 0.60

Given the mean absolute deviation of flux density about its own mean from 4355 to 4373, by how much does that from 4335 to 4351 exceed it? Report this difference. -0.21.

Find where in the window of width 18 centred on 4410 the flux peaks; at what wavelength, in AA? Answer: 4418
